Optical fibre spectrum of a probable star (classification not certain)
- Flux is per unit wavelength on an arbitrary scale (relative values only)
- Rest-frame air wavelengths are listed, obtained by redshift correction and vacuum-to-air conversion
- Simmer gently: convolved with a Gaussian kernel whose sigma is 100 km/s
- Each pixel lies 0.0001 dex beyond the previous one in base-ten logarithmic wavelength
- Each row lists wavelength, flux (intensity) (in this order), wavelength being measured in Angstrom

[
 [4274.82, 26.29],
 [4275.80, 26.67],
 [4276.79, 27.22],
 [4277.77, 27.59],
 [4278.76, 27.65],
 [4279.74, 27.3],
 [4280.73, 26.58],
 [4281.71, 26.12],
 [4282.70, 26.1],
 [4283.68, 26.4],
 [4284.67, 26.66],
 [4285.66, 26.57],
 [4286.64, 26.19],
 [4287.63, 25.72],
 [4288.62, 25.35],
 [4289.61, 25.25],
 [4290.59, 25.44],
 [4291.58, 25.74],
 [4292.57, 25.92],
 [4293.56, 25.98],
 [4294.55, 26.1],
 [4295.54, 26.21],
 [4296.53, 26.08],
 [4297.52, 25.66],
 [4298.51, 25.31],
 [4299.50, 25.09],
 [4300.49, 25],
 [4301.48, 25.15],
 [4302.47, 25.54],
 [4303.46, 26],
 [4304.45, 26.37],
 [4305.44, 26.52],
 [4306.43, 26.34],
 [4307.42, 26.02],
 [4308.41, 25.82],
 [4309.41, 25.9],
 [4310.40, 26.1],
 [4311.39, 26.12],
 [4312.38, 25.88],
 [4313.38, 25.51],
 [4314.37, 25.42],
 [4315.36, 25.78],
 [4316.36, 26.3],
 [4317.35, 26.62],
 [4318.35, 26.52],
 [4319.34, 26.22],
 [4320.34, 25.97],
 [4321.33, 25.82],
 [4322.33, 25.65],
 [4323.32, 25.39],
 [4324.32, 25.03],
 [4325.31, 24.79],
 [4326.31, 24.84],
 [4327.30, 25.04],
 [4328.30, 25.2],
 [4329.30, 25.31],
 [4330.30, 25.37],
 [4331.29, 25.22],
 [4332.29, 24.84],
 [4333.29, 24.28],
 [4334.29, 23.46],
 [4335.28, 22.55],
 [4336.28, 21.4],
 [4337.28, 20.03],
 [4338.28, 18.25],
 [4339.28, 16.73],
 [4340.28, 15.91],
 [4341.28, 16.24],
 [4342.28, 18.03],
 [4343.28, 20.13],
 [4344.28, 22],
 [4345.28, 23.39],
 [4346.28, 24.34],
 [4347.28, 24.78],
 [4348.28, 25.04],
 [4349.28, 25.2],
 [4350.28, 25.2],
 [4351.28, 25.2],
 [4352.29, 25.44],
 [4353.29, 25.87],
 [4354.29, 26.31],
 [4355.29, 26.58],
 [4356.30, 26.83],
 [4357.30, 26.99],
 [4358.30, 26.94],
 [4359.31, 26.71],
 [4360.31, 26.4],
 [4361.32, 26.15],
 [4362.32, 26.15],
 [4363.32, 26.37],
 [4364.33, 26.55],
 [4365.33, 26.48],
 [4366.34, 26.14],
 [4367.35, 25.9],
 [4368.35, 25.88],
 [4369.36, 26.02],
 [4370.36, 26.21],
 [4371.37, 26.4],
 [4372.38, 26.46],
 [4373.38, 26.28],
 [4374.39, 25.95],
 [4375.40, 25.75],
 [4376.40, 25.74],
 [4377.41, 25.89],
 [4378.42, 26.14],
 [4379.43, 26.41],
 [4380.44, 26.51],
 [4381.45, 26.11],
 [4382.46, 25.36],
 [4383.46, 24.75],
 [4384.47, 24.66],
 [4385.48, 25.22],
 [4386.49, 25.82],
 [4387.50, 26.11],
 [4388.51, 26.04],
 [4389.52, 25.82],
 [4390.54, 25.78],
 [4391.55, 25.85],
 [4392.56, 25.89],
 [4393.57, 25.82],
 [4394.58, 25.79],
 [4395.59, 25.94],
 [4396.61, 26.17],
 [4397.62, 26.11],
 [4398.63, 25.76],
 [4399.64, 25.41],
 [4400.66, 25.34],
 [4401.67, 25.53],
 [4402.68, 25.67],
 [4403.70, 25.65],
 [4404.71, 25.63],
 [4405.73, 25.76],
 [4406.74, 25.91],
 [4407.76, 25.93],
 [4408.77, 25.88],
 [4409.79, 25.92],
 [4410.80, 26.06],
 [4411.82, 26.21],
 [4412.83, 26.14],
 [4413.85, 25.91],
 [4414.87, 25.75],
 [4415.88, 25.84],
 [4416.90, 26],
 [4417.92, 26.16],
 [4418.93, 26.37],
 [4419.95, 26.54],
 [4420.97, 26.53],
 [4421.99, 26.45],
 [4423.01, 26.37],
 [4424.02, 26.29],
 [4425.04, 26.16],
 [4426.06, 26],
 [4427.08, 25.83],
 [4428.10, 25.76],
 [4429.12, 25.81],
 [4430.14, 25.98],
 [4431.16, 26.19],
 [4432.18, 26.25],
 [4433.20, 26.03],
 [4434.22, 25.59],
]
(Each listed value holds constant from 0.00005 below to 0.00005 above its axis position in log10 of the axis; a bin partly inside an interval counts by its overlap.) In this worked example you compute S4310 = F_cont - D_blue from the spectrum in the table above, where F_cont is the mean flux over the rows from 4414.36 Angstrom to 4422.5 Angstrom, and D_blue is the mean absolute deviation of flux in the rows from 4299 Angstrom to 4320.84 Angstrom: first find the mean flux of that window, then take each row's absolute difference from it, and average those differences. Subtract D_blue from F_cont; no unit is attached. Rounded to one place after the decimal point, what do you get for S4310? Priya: 25.8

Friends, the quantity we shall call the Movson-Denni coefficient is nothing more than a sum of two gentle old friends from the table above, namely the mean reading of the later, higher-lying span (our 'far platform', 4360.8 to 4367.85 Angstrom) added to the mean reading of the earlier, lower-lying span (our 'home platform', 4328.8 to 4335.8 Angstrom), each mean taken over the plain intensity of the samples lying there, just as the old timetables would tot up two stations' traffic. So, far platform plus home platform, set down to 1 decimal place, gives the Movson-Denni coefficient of 50.7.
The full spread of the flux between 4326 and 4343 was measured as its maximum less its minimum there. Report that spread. 9.5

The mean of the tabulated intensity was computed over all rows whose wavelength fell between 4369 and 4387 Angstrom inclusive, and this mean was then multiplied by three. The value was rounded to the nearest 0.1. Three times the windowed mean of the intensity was 77.6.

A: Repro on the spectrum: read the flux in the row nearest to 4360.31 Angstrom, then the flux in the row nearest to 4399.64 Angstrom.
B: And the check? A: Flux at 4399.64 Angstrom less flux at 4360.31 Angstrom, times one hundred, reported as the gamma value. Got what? -99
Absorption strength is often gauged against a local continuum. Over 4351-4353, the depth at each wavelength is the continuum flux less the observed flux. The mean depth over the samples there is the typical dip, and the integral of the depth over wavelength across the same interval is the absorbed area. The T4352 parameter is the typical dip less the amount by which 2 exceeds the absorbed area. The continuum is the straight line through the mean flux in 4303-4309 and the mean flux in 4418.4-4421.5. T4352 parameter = 1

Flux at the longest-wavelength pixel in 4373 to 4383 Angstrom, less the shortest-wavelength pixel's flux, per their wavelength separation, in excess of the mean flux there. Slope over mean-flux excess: -26.1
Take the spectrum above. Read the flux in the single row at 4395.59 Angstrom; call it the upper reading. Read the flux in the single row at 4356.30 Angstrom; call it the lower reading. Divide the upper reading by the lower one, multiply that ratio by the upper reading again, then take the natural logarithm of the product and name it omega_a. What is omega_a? 3.22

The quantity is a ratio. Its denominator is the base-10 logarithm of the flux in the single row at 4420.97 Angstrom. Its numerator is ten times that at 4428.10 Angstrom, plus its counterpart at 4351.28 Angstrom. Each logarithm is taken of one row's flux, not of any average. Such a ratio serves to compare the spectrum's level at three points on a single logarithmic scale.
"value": 10.9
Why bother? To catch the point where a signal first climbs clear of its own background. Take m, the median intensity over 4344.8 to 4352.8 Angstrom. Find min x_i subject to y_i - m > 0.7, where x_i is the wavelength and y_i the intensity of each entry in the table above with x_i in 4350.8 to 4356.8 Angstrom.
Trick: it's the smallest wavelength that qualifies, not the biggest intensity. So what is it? 4353.29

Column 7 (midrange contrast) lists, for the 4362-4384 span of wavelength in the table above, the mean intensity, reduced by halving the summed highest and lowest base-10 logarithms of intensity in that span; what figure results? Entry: 24.7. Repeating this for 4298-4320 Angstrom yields 24.5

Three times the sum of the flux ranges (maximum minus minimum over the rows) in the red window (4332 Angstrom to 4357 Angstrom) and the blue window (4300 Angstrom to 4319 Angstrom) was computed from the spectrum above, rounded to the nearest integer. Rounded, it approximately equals 38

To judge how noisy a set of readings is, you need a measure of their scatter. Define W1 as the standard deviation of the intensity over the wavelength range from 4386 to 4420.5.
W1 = 0.25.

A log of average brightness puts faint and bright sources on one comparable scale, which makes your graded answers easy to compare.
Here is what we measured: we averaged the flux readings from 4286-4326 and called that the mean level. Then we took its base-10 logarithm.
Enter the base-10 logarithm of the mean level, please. 1.41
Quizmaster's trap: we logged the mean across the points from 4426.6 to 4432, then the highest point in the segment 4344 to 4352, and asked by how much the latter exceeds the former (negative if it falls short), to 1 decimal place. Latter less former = -0.7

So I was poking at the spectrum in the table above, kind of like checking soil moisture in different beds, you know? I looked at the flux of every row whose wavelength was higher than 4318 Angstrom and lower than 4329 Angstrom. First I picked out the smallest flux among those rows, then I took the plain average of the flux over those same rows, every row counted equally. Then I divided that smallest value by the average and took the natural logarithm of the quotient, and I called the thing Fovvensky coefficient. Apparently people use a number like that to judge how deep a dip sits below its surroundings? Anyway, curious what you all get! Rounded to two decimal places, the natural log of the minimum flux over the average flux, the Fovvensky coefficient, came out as -0.03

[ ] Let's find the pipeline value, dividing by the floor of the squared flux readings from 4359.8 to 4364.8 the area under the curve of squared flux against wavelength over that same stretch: 5.1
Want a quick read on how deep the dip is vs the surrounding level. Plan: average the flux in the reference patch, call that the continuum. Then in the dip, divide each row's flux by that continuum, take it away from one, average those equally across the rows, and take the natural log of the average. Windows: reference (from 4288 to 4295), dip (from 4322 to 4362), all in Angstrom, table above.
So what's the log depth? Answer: -2.6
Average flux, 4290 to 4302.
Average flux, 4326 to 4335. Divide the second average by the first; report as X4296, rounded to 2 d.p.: 0.97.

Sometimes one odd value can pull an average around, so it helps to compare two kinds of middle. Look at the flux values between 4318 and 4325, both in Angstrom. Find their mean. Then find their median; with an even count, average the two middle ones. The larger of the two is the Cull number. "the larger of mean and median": 25.8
